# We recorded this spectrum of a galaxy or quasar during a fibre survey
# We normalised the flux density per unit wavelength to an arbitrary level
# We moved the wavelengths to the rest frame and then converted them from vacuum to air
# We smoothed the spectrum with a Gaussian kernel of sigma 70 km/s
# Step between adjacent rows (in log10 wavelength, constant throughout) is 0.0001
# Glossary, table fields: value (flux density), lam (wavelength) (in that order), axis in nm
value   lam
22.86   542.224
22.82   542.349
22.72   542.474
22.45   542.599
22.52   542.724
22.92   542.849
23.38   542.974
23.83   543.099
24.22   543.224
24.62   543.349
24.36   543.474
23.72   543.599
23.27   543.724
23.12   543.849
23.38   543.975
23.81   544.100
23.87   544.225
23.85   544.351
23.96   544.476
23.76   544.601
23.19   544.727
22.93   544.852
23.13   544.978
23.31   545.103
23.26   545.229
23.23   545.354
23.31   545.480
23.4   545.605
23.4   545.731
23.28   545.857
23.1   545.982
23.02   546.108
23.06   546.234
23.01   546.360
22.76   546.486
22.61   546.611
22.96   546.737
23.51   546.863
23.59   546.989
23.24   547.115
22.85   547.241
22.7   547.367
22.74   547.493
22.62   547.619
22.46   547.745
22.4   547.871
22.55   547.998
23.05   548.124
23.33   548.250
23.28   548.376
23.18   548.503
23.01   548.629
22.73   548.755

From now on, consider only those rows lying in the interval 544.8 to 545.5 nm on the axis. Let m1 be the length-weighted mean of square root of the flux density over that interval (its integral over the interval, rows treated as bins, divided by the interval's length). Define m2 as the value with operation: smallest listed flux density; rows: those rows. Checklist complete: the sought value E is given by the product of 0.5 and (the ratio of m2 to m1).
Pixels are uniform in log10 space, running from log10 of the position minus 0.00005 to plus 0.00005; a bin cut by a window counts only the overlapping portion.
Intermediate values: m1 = 4.81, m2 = 22.93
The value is 2.382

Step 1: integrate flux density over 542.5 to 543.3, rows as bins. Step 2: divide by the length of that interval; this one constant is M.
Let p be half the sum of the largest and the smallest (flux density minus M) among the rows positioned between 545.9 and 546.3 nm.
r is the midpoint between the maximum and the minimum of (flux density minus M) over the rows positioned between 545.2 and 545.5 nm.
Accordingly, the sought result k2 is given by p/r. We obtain -3.5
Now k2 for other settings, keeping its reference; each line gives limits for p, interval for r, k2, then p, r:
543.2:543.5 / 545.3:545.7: 13.0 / 1.2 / 0.09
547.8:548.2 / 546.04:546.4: 2.6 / -0.5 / -0.19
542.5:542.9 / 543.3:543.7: -0.6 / -0.5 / 0.95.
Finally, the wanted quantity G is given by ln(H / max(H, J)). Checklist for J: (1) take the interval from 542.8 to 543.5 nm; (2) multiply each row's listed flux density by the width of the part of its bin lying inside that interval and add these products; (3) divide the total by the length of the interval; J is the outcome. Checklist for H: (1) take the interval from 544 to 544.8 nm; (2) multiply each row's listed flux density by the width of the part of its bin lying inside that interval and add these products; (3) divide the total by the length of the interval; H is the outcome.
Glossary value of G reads -0.007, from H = 23.7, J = 23.89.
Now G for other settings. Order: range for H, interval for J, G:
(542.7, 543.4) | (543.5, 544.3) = 0.000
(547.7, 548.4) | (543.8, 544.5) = -0.035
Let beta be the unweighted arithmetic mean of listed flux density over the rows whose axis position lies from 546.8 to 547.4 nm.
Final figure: 23.2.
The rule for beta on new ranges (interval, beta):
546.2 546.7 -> 22.9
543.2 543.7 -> 24.2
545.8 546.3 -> 23.1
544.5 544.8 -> 23.5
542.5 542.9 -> 22.6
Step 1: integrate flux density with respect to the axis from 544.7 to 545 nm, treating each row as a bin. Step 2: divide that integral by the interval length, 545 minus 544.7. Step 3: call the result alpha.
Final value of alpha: 23.1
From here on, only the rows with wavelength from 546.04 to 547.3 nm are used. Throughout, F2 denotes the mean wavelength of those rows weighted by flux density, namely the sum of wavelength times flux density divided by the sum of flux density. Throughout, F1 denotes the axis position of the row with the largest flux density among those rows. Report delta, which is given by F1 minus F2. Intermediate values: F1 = 546.989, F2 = 546.68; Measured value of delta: 0.31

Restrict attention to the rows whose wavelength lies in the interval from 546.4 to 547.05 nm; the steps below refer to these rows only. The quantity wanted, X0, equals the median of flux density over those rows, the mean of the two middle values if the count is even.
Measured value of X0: 23.0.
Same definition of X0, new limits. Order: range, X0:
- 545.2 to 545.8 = 23.3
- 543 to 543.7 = 24.2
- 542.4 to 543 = 22.7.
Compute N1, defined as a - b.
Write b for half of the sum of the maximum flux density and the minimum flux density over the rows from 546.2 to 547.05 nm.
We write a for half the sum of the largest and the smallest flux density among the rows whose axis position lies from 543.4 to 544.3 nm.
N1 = 0.64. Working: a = 23.7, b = 23.1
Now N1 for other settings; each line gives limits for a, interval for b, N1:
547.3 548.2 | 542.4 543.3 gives -0.61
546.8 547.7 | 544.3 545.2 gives -0.34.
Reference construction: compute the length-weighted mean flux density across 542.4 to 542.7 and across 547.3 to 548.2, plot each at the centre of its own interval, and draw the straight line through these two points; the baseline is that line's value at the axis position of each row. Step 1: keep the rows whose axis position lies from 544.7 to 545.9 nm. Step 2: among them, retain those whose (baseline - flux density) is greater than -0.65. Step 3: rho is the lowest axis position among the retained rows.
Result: 544.727 nm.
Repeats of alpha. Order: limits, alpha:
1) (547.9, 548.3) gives 22.9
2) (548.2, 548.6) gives 23.2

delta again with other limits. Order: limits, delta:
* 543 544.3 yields -0.31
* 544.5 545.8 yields -0.57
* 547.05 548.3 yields 0.57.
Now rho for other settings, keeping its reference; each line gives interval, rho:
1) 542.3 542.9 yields 542.349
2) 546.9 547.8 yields 547.115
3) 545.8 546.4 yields 545.982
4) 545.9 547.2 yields 545.982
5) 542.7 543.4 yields 542.724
